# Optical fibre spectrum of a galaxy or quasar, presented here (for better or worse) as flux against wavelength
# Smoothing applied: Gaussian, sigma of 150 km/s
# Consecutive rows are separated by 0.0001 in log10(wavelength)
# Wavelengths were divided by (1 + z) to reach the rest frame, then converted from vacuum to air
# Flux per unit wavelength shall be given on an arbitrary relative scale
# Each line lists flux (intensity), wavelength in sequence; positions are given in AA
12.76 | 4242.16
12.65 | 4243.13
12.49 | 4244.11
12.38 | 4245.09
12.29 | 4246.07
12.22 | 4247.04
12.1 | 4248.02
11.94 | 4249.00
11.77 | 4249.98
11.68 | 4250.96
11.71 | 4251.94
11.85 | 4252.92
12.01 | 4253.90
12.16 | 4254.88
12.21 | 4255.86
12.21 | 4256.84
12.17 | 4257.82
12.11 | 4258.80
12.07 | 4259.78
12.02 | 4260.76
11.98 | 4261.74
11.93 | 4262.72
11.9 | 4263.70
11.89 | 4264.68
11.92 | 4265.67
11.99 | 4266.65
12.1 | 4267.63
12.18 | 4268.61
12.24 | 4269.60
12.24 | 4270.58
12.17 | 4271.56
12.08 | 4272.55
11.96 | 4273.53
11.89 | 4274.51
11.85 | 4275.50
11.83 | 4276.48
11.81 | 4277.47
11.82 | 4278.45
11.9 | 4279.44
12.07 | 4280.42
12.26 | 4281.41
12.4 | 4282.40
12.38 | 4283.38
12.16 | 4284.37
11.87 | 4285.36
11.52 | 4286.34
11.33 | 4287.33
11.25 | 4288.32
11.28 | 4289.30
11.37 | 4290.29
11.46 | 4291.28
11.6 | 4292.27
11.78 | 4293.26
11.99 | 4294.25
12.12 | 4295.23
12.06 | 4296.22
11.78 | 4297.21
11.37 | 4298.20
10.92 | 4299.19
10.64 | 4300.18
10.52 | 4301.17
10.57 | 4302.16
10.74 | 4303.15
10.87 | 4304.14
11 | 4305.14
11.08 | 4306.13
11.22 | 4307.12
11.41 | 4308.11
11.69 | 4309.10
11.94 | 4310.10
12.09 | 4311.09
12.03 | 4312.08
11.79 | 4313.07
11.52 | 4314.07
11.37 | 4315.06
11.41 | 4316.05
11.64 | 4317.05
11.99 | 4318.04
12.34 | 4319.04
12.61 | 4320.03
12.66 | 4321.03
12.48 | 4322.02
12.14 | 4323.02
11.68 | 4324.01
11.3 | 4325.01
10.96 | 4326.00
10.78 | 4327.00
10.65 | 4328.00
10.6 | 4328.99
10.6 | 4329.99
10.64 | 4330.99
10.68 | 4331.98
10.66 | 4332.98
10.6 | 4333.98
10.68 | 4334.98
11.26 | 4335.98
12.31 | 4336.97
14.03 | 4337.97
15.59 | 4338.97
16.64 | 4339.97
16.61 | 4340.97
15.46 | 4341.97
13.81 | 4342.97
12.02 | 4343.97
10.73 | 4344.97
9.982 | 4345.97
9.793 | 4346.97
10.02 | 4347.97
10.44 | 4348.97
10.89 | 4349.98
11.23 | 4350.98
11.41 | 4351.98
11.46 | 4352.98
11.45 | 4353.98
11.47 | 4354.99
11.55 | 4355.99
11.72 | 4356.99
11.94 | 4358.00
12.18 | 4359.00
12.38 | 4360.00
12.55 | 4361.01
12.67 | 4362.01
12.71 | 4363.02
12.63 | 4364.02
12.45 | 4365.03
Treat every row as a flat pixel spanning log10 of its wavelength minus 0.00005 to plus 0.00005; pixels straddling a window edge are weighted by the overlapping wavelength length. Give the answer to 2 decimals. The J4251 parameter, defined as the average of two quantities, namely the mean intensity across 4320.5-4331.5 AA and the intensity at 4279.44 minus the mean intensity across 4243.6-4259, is 5.57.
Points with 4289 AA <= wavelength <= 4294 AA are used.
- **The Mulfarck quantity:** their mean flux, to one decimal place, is 11.5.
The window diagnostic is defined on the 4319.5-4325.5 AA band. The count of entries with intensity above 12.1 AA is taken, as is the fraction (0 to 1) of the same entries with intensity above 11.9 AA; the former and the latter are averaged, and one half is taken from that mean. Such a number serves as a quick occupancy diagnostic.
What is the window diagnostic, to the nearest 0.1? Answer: 1.8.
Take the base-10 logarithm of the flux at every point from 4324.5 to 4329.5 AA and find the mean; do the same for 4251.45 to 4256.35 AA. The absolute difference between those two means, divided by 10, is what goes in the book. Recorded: 0.0043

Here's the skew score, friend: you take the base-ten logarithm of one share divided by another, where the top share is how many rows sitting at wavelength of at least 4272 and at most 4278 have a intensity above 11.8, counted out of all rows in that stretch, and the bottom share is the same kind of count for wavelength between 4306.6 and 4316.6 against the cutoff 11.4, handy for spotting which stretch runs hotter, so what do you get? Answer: 0.10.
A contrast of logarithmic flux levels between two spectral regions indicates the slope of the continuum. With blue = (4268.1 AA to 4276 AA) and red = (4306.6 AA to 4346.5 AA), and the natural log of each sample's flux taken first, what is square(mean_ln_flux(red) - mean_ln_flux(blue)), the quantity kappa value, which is 0.0002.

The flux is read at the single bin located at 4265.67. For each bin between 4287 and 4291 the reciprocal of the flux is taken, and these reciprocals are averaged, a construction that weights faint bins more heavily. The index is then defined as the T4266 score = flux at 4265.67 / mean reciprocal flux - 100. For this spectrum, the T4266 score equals 35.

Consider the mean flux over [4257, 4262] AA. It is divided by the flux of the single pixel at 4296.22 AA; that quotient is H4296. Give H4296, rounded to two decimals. 1.00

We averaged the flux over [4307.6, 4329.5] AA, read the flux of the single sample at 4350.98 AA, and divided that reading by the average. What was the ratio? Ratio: 0.96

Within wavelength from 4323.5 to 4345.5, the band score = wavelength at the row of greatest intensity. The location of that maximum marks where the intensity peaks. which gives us 4339.97 AA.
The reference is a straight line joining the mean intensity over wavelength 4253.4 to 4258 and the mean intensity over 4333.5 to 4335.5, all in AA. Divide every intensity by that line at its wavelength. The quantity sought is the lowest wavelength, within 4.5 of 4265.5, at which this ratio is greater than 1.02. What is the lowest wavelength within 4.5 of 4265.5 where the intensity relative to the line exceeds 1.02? 4268.61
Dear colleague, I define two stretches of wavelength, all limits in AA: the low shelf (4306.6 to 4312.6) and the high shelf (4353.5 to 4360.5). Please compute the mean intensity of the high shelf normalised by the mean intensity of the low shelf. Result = 1.01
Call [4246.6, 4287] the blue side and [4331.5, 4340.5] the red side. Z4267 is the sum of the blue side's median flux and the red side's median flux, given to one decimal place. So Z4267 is 23.3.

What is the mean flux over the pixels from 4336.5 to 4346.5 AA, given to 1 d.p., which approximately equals 13.7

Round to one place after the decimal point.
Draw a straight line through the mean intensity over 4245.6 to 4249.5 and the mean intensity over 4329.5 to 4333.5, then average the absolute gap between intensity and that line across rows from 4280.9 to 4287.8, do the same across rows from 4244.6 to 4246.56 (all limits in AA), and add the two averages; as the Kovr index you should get 0.7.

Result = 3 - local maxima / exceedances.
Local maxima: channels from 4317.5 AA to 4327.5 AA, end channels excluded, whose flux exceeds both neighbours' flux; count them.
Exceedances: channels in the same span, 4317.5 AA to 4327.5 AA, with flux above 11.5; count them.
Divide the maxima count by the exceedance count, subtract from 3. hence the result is 2.86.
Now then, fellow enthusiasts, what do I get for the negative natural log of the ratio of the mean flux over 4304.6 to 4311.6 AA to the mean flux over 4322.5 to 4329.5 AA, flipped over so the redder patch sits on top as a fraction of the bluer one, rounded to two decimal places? 0.03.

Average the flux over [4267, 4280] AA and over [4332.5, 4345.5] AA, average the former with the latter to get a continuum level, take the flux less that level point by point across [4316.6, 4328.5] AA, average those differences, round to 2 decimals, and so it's -0.79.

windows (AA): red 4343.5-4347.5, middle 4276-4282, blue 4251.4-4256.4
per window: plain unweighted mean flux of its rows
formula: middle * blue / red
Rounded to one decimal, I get 13.5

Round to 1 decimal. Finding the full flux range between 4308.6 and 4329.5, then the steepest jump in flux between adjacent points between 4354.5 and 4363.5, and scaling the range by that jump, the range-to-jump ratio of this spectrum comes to 8.6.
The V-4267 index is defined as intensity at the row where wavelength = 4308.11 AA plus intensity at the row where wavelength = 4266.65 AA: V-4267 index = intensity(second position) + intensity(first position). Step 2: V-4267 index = 23.4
